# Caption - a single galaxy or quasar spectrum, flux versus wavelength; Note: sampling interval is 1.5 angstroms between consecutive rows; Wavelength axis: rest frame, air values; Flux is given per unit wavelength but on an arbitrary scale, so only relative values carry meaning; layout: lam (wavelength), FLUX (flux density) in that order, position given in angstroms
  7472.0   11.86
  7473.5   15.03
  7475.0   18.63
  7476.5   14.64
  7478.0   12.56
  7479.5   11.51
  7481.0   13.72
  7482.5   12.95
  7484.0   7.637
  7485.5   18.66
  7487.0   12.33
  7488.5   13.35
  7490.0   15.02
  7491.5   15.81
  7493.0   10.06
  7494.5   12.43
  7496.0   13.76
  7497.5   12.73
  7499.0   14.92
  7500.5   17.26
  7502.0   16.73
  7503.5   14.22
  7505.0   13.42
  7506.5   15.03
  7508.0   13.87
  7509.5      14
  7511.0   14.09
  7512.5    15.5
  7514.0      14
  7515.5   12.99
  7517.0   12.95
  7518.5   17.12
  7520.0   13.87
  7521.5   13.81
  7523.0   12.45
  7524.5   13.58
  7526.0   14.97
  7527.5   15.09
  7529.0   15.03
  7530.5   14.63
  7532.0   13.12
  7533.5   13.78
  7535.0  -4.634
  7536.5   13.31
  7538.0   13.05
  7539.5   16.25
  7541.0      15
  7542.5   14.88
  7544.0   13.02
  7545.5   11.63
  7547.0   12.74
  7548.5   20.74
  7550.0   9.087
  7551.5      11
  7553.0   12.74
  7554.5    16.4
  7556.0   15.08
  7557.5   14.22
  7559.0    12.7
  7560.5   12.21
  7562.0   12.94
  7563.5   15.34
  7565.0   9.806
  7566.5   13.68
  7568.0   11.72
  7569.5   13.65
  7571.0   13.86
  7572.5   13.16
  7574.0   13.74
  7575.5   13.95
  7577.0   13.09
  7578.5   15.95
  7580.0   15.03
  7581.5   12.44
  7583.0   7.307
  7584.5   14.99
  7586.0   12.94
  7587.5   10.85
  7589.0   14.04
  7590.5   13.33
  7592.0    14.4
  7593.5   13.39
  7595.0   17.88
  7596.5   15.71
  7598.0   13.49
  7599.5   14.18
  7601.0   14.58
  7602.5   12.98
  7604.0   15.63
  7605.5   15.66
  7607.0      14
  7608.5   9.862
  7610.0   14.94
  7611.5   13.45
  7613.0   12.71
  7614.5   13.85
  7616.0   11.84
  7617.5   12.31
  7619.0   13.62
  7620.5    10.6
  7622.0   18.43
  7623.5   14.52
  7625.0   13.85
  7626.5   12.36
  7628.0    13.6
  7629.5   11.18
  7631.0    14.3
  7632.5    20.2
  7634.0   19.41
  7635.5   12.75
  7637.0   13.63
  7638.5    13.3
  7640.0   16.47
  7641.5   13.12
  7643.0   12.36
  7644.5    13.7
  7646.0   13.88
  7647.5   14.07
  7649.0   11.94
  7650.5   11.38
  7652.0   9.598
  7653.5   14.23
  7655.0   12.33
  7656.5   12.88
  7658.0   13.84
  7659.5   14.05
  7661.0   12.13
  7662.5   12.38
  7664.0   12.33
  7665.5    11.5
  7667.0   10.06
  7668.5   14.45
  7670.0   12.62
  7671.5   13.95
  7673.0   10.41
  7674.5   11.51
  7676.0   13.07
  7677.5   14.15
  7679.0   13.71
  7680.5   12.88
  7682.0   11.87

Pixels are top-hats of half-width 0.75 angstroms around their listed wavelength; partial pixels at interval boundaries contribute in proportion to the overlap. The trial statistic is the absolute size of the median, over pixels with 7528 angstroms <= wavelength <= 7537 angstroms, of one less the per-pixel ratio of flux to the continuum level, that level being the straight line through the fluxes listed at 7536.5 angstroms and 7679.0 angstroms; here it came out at 0.018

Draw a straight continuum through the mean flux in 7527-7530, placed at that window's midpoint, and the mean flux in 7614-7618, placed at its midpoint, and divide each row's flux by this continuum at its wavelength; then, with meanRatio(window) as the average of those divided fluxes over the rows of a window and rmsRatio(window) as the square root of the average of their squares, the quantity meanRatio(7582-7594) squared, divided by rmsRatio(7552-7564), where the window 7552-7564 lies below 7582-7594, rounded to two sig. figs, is 0.90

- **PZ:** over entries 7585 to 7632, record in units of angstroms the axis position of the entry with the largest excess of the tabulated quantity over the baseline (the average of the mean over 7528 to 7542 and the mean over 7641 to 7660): 7622.0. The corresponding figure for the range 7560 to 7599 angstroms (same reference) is 7595.0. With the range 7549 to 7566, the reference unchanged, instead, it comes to 7554.5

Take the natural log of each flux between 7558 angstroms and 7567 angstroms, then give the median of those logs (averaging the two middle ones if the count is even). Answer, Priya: 2.55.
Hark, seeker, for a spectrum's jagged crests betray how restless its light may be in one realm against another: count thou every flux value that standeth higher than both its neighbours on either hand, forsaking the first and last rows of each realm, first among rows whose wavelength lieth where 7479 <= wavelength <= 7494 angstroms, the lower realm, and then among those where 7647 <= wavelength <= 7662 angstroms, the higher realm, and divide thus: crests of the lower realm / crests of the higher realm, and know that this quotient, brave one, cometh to 1.5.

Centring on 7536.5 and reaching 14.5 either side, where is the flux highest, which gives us 7548.5 angstroms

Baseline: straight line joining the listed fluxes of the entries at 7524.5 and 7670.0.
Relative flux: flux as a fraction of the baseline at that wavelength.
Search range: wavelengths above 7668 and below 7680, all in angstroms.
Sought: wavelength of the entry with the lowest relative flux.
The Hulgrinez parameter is 7673.0 angstroms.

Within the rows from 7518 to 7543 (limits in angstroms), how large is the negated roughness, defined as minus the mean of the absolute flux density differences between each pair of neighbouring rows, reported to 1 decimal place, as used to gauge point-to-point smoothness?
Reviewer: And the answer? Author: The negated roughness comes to -3.2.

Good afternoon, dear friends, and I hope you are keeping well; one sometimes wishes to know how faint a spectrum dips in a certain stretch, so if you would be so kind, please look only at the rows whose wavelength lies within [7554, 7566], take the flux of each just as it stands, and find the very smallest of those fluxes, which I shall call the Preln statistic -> 9.806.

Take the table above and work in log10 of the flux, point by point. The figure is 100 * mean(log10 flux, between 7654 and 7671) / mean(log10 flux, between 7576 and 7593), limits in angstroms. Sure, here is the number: 99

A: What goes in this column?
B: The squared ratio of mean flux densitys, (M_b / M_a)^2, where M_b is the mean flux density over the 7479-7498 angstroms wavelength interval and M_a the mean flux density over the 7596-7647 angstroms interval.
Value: 0.87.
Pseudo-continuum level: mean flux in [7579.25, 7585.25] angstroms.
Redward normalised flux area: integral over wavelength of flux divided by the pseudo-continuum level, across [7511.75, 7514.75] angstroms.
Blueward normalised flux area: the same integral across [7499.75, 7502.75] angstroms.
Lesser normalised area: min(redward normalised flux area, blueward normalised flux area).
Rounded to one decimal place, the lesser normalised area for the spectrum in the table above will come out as 3.6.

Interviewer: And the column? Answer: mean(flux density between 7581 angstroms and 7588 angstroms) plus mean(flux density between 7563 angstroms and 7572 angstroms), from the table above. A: 25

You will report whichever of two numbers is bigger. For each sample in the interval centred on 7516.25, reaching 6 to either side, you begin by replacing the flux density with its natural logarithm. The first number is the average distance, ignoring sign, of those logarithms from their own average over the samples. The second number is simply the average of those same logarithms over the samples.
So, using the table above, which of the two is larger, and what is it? 2.66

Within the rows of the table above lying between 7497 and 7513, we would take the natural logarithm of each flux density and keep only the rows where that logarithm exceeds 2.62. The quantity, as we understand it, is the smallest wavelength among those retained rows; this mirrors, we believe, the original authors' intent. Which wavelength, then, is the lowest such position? 7499.0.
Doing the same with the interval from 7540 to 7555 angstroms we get 7541.0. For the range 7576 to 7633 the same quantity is 7578.5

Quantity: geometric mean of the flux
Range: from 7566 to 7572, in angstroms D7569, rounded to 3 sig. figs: 13.2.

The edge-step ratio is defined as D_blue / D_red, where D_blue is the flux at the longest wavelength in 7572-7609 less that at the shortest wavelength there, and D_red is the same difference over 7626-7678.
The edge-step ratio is -1.8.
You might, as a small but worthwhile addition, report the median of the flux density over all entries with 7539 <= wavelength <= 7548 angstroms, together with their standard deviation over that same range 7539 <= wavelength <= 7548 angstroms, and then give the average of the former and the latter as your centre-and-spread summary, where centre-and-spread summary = 7.8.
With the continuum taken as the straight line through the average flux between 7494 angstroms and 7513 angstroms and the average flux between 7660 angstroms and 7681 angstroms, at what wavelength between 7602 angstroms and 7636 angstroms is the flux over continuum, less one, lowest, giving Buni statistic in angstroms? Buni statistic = 7608.5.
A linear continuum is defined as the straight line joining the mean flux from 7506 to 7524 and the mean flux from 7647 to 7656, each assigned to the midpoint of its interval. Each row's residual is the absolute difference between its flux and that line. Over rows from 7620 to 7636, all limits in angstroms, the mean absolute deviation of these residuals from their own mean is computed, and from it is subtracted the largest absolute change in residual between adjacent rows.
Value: -4.4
